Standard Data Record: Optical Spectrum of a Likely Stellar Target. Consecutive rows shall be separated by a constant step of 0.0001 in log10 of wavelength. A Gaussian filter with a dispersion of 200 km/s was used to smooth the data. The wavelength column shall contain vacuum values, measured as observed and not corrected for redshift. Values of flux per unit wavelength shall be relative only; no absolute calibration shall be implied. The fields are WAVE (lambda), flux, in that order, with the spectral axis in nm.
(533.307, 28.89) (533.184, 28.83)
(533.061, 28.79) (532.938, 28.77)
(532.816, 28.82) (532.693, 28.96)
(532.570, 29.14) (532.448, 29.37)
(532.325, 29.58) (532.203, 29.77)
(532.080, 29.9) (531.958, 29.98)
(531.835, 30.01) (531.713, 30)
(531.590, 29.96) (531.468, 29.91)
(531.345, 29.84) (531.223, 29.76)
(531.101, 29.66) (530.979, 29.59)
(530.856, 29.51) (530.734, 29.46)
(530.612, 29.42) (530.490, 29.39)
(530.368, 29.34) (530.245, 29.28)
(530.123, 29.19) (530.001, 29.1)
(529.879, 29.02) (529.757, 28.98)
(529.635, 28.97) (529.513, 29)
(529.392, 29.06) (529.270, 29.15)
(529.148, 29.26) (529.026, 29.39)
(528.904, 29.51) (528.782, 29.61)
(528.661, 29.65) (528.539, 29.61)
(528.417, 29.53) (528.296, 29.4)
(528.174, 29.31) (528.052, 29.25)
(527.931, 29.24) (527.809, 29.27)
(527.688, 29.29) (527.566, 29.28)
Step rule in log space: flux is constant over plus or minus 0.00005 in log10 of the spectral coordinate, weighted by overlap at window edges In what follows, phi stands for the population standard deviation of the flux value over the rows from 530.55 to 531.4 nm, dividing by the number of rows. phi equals 0.145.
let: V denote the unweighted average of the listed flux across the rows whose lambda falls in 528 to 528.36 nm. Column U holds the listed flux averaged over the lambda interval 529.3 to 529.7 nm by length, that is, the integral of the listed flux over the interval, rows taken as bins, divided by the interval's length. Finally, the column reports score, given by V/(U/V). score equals 29.6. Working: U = 29.1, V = 29.3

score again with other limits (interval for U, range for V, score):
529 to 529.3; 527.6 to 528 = 29.3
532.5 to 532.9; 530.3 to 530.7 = 29.8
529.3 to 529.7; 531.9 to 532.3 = 30.7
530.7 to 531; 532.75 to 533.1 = 28.1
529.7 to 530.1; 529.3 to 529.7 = 29.0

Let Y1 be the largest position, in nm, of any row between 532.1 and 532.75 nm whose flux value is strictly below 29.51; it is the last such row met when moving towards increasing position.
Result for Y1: 532.693 nm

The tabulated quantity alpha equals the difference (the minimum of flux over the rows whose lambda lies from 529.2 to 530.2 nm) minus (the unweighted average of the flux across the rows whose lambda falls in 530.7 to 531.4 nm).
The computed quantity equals -0.67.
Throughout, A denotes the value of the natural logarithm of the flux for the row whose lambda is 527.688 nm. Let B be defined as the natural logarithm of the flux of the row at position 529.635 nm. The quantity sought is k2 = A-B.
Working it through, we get 0.011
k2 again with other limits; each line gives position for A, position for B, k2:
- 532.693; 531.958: -0.035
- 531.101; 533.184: 0.028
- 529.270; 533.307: 0.009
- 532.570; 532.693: 0.006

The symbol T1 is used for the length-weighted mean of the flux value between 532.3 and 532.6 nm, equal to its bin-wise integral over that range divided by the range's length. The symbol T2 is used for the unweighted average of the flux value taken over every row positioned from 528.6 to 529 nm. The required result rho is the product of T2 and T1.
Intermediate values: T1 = 29.4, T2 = 29.6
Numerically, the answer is 869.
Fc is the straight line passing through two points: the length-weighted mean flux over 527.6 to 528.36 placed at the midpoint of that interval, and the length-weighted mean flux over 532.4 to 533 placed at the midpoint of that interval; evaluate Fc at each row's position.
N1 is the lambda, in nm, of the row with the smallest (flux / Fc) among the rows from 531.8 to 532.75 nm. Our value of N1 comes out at 532.693 nm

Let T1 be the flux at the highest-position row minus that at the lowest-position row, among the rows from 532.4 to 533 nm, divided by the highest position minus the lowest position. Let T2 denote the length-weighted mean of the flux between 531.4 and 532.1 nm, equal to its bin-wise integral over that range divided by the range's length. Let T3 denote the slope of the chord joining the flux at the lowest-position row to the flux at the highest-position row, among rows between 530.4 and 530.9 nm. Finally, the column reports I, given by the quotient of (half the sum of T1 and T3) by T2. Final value -0.01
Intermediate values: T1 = -1.2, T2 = 29.9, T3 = 0.33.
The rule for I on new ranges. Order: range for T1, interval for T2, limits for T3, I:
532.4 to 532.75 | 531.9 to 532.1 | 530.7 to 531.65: -0.02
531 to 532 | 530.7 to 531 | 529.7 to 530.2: 0.02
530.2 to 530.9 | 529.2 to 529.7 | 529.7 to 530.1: 0.01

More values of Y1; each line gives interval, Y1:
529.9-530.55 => 530.490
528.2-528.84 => 528.296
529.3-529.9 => 529.879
